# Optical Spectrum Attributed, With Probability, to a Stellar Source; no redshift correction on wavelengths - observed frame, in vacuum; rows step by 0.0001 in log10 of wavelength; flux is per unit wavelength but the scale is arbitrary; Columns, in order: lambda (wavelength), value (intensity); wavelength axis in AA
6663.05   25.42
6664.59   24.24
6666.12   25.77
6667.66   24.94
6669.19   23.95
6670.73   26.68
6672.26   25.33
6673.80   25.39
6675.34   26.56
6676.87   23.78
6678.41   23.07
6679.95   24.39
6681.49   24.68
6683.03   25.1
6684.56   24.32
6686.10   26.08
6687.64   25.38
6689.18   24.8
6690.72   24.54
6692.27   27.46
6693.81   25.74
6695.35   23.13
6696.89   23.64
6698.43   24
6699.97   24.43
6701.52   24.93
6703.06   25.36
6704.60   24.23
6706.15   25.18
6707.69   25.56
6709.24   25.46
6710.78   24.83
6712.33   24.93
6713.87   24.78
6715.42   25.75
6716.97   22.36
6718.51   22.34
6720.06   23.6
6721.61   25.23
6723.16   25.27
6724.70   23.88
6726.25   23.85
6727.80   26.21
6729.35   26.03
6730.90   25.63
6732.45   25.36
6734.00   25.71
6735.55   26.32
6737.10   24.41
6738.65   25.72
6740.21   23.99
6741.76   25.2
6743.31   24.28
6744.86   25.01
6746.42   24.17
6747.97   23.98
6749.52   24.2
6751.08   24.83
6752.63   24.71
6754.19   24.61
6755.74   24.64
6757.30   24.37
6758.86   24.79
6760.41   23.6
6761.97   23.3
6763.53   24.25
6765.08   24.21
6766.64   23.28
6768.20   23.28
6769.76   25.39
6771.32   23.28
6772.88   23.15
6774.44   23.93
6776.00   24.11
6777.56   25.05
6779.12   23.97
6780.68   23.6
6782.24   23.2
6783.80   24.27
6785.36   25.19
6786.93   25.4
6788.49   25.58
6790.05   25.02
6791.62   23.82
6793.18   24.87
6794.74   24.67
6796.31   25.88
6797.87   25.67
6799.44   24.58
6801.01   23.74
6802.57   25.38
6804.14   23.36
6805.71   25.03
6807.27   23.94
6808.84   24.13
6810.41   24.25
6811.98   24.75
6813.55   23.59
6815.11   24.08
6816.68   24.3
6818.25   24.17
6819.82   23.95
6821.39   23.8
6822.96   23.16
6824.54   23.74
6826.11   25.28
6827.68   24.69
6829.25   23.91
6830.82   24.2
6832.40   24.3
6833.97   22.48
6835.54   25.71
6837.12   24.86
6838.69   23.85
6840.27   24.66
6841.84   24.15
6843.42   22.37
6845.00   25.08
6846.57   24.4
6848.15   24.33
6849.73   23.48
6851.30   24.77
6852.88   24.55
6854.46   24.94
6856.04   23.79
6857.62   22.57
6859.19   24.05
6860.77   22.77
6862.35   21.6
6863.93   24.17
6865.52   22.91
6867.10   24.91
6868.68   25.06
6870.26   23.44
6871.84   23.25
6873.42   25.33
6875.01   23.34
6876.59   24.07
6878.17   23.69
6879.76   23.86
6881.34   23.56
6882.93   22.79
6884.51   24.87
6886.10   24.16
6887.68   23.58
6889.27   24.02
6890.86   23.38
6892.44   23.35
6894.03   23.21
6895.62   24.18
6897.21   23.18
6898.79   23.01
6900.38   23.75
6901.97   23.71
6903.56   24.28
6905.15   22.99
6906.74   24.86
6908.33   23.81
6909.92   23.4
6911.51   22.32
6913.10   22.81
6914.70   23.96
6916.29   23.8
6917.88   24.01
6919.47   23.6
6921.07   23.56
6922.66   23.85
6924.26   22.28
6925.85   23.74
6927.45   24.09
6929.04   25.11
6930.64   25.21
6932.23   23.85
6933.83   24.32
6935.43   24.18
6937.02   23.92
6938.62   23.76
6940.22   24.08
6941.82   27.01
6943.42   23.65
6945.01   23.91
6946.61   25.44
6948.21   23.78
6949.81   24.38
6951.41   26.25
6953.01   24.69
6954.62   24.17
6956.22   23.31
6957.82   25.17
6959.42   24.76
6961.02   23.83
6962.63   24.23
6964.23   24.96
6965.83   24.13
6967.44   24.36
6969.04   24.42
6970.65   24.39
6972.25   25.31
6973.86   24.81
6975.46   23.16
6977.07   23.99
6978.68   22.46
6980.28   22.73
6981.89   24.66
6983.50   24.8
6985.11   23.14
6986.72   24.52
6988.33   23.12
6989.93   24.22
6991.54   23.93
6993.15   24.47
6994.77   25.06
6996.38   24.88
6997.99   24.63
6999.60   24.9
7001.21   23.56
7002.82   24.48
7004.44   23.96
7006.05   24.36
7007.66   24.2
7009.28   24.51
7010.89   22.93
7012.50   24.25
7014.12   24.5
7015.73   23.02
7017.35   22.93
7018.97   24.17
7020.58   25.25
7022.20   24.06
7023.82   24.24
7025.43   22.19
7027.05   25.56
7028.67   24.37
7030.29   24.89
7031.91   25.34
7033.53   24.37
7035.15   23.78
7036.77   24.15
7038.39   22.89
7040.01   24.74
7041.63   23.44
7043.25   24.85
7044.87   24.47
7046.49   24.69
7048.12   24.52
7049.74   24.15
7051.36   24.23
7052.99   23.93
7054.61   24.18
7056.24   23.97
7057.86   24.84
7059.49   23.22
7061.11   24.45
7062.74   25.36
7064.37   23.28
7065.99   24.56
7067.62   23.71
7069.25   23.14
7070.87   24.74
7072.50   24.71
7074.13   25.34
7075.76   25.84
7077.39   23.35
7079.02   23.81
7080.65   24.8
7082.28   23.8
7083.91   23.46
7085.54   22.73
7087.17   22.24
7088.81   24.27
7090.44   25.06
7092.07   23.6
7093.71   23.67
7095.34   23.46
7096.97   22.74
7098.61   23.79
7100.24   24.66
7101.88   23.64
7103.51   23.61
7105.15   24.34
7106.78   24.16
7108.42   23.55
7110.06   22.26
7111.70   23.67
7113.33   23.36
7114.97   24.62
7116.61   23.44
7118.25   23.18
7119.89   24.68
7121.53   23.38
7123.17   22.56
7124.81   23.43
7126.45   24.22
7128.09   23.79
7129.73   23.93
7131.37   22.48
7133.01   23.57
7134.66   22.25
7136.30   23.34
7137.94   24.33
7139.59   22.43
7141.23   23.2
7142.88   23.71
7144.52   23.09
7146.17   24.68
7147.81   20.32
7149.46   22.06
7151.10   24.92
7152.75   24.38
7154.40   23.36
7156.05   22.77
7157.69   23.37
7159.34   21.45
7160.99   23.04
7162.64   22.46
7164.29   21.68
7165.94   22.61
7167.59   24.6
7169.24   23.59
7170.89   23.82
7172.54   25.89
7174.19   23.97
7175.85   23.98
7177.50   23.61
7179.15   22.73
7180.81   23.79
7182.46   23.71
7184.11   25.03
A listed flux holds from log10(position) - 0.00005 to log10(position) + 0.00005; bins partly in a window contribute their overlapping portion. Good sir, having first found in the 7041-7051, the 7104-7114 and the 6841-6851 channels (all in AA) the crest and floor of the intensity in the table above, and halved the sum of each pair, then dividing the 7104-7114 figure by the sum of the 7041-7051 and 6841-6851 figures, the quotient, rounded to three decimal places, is 0.487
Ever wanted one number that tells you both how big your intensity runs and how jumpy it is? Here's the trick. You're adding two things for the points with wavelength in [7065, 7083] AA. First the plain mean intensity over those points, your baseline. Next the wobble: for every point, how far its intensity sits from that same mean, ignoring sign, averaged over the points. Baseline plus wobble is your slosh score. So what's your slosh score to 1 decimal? 25.1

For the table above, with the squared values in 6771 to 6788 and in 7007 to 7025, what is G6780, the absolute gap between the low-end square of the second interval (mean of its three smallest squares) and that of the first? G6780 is 12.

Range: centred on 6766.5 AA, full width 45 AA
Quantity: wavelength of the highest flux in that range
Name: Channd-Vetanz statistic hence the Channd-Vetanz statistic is 6788.49 AA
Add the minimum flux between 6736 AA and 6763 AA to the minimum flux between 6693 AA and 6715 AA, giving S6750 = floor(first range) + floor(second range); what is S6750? 46.43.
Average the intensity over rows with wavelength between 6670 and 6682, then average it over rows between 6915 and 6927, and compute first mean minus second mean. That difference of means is 1.4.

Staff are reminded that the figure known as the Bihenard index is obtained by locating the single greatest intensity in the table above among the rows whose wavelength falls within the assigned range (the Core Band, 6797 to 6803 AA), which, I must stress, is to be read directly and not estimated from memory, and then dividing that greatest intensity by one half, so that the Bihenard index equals 51.3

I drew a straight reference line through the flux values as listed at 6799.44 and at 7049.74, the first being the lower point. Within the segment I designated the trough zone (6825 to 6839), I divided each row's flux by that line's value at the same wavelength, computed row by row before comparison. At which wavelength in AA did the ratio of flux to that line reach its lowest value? 6833.97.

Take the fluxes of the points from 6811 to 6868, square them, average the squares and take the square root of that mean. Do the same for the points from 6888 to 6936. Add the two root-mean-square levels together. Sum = 47.8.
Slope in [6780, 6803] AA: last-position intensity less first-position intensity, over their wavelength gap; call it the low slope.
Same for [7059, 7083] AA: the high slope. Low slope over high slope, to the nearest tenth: 3.2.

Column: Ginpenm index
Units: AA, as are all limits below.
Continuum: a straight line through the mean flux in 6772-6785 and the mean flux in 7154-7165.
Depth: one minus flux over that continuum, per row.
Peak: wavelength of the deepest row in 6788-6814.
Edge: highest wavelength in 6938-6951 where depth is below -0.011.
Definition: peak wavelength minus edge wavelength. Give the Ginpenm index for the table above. -145.7 AA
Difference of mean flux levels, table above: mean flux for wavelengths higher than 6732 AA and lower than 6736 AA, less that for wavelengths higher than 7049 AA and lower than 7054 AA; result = 1.7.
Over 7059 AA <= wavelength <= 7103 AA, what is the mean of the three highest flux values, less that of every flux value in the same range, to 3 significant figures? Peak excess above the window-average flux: 1.53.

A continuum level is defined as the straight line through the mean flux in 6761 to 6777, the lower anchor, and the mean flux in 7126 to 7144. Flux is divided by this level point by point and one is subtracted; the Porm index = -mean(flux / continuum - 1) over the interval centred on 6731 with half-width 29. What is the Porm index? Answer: -0.038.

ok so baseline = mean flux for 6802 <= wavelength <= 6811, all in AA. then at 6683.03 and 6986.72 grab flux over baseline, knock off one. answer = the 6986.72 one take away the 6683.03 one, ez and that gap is -0.024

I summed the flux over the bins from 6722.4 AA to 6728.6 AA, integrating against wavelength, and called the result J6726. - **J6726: 154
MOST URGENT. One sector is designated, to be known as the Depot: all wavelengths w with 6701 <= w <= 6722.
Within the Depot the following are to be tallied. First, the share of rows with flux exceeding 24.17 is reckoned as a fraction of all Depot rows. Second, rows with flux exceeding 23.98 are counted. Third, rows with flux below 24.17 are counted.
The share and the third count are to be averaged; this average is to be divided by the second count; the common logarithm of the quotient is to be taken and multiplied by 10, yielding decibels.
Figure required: -7.6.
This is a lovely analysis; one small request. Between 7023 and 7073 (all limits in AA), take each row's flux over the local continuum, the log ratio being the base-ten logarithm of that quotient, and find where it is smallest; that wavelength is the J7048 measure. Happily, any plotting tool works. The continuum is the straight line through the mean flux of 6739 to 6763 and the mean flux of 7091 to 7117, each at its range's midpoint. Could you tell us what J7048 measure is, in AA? 7025.43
